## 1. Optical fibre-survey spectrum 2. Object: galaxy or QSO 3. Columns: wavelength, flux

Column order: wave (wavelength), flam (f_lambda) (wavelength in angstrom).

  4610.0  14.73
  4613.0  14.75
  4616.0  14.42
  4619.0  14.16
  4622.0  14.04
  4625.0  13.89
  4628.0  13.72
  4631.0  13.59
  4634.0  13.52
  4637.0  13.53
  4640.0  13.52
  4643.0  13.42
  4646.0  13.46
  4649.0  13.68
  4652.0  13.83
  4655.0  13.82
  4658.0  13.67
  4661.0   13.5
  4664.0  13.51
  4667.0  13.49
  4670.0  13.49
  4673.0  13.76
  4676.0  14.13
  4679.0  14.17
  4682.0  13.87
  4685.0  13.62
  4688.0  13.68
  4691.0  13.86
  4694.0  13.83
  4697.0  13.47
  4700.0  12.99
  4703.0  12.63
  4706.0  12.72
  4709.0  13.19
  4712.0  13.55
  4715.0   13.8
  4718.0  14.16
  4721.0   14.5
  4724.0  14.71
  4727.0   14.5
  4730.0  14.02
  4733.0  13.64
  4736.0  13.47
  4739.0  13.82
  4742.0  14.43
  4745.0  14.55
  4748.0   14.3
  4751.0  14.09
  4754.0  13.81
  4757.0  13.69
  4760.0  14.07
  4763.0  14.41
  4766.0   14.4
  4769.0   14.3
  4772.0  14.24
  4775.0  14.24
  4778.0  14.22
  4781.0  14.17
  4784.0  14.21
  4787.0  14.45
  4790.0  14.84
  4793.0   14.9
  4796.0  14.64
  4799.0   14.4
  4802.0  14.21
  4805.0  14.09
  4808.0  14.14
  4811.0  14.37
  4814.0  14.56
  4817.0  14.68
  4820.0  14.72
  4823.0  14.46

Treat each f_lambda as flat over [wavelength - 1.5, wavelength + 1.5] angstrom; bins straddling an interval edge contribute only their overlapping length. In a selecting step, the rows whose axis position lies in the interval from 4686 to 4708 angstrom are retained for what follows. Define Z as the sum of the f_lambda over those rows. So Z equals 93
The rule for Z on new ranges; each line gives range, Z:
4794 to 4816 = 100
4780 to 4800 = 102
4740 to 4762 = 99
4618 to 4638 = 96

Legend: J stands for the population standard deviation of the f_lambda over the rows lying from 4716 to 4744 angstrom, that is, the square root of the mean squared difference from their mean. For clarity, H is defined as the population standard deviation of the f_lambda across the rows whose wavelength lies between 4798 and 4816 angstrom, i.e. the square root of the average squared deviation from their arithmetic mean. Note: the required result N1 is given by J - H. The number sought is 0.24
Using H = 0.16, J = 0.41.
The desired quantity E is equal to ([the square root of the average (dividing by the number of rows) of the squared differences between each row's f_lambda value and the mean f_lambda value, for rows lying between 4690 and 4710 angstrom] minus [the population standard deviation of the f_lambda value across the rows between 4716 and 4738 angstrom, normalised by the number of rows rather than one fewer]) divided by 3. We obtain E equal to 0.010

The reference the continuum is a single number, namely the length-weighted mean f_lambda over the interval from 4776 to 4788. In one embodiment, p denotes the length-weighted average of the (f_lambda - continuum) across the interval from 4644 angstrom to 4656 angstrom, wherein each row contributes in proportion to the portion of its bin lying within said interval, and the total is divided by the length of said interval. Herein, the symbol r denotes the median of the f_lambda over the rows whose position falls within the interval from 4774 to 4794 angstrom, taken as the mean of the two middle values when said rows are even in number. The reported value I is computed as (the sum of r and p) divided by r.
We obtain 0.96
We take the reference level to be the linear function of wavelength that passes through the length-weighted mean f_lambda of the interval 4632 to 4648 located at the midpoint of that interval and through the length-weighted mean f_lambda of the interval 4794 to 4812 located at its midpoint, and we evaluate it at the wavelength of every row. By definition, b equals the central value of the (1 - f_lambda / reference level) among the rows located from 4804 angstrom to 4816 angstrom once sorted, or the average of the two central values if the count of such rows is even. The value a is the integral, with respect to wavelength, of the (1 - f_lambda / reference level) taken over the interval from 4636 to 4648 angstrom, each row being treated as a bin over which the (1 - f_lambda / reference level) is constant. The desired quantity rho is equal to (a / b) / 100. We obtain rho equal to 0.03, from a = 0.02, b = 0.007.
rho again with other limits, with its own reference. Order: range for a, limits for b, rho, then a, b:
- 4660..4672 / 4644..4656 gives -0.08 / 0.11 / -0.014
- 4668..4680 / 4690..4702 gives -0.18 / -0.16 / 0.009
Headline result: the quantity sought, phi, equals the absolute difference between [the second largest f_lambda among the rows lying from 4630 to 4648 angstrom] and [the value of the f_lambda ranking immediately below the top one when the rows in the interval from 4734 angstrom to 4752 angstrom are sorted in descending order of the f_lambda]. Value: 0.9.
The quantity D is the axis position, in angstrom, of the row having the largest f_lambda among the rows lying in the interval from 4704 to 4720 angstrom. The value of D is 4718.0 angstrom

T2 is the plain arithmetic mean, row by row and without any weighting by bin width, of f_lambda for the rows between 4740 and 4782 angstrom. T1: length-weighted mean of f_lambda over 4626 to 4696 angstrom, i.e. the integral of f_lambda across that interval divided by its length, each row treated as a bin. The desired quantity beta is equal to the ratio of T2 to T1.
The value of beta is 1.04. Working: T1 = 13.7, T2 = 14.2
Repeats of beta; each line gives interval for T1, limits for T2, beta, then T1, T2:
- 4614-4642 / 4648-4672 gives 0.99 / 13.8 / 13.6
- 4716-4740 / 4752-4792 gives 1.01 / 14.1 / 14.2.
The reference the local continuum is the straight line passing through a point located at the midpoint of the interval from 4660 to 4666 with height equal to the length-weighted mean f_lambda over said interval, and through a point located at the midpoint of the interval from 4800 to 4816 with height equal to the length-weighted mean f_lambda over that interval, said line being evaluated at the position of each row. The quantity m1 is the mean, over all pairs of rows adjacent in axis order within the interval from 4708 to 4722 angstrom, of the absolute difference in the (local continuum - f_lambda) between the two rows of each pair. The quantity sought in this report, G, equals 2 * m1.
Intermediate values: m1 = 0.31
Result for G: 0.6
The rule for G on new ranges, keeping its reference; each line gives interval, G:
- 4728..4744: 0.8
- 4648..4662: 0.3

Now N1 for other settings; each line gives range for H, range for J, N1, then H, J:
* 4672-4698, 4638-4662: -0.06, 0.21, 0.15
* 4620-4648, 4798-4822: 0.03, 0.20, 0.23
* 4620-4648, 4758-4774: -0.07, 0.20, 0.12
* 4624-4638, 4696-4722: 0.46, 0.14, 0.60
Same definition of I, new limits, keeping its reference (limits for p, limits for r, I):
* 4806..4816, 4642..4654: 1.01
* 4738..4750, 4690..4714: 1.00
